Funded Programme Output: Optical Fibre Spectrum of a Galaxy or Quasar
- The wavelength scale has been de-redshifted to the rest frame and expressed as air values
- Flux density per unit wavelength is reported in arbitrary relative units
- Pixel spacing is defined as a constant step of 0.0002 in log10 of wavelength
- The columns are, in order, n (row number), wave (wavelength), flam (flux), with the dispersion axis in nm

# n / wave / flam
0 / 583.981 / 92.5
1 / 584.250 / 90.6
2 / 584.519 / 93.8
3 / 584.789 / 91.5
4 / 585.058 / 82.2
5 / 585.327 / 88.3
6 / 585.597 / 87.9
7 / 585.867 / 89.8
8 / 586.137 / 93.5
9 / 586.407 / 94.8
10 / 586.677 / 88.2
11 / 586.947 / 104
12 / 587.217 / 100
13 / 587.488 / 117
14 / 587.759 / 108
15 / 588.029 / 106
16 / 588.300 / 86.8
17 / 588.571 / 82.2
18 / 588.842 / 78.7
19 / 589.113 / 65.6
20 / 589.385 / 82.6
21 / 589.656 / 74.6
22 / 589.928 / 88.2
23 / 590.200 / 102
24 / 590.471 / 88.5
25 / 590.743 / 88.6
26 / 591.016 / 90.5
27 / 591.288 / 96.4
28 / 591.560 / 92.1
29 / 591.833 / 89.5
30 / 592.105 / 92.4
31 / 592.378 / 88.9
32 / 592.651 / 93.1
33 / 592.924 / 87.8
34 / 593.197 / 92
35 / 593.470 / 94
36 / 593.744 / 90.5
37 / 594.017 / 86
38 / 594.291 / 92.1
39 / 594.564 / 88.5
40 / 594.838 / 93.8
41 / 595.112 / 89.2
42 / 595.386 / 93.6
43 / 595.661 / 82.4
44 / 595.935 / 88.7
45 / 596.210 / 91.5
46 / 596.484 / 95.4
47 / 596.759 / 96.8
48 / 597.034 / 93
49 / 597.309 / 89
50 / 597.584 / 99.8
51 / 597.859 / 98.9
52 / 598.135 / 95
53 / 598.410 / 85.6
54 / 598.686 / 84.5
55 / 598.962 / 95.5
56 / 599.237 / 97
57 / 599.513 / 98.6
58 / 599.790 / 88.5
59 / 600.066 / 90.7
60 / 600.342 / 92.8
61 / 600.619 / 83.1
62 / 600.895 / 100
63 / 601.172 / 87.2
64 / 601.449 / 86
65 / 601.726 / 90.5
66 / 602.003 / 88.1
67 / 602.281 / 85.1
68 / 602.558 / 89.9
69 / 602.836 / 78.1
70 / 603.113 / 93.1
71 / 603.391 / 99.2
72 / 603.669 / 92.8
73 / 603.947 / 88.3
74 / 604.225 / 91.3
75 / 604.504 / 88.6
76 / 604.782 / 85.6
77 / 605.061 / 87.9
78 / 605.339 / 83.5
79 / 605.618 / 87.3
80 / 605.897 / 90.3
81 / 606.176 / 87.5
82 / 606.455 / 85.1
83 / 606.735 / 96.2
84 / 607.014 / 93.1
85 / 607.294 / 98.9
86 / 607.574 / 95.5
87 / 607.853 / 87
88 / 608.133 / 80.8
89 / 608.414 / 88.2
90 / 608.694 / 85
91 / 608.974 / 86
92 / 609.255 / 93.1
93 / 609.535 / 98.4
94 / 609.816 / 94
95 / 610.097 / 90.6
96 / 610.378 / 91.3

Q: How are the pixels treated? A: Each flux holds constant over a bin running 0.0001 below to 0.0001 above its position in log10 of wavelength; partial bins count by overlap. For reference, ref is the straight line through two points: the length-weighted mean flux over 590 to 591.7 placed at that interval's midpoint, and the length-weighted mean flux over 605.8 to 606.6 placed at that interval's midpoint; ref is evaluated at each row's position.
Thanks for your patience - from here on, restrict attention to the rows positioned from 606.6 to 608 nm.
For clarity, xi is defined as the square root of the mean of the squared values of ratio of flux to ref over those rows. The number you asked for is 1.08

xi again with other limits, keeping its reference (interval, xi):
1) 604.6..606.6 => 0.99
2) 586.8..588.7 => 1.08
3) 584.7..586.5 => 0.95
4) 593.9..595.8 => 0.98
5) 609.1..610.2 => 1.09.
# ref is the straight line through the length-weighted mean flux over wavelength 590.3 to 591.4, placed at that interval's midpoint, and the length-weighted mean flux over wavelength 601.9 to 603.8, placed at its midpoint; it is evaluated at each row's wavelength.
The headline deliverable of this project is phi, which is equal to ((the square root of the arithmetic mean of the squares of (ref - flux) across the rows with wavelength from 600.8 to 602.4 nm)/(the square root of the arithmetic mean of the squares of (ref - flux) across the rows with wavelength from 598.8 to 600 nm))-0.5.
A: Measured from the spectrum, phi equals 0.3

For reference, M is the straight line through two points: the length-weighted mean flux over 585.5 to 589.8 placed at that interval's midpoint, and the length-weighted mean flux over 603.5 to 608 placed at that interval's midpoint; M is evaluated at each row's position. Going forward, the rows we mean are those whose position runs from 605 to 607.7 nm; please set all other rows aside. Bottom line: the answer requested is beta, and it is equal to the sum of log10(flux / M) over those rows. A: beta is 0.022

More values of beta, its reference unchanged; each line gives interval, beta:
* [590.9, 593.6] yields 0.034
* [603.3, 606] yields -0.033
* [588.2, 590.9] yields -0.391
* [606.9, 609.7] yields 0.029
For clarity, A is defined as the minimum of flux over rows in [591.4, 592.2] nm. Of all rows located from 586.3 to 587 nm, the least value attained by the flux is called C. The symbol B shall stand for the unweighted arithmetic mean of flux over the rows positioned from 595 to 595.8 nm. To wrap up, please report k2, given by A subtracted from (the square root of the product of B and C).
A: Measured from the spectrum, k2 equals -1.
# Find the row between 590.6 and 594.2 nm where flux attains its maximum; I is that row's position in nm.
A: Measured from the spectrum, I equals 591.288 nm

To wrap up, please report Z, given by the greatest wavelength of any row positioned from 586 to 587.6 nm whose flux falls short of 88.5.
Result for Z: 586.677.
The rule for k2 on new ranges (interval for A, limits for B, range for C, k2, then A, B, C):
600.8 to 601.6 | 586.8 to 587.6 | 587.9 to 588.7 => 8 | 86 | 107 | 82.2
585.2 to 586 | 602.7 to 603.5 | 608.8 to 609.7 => 0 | 87.9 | 90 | 86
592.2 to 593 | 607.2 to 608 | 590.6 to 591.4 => 3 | 87.8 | 94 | 88.6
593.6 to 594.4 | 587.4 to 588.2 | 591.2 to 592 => 13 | 86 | 110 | 89.5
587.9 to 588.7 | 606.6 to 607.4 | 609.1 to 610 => 12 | 82.2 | 96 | 93.1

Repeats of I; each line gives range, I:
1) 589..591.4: 590.200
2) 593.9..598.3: 597.584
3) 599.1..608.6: 600.895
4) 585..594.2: 587.488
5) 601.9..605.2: 603.391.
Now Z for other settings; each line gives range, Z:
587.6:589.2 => 589.113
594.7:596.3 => 595.661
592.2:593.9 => 592.924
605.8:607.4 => 606.455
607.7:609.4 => 608.974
